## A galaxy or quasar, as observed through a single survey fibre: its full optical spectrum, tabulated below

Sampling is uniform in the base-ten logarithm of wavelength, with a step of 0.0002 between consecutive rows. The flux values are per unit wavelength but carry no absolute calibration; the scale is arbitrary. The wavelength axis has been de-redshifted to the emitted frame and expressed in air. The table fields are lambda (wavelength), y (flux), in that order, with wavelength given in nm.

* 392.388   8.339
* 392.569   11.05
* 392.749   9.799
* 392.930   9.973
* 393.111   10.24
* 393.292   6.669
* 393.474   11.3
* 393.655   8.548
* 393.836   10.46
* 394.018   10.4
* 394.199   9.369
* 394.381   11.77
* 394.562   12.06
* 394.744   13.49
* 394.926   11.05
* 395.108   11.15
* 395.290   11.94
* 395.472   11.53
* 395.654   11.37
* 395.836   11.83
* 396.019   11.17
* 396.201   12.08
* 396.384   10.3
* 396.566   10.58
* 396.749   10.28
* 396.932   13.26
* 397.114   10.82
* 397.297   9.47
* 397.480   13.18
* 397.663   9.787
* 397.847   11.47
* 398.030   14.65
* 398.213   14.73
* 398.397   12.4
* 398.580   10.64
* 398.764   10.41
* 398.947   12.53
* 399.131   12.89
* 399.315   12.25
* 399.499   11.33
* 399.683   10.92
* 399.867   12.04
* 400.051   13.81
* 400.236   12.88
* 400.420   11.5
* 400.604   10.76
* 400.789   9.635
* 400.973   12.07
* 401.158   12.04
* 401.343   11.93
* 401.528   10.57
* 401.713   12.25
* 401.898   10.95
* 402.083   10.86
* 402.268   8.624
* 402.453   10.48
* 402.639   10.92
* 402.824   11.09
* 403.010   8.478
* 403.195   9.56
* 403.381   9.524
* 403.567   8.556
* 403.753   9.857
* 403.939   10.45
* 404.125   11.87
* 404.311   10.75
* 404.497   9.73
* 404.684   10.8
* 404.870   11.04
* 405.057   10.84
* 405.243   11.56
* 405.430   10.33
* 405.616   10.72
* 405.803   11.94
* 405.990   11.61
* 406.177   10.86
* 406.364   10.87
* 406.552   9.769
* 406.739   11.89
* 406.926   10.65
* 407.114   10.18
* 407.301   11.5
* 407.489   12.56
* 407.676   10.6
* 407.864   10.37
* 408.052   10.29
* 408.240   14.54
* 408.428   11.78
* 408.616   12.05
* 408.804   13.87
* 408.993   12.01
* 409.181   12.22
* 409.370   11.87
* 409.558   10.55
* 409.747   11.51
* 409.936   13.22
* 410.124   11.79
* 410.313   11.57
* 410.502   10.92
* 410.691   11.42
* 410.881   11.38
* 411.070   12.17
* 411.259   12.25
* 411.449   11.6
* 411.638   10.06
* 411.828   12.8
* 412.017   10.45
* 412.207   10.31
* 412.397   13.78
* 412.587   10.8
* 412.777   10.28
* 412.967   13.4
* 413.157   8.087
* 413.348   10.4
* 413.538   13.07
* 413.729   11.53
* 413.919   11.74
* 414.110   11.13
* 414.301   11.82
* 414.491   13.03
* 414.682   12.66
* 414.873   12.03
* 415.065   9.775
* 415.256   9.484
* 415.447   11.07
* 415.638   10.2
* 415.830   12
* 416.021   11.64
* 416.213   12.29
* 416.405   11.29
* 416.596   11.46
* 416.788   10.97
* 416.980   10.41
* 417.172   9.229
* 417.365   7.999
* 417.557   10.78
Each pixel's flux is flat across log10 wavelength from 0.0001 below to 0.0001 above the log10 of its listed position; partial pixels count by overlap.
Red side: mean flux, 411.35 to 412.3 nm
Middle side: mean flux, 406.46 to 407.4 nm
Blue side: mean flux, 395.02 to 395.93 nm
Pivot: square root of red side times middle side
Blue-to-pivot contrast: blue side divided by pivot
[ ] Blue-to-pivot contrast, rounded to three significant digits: 1.06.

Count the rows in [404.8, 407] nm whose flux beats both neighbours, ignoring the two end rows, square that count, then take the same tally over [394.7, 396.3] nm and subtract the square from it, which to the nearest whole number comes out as -14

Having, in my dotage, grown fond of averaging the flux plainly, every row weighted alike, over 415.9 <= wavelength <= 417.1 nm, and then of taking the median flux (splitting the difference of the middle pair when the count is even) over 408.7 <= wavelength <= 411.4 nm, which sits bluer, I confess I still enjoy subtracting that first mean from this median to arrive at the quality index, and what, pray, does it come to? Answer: 0.5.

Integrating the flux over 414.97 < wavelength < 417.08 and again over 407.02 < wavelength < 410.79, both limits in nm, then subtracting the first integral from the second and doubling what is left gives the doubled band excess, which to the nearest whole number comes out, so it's 42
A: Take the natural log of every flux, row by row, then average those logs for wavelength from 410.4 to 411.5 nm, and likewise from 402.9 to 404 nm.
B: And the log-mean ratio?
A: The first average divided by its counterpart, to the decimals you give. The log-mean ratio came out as 1.10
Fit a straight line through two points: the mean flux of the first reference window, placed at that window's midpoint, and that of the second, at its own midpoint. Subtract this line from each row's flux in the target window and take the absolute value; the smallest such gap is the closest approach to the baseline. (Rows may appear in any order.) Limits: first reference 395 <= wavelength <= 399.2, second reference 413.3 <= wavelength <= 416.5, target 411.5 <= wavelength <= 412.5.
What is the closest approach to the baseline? 1.1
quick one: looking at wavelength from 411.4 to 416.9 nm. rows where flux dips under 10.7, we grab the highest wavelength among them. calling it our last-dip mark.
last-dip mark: 415.638 nm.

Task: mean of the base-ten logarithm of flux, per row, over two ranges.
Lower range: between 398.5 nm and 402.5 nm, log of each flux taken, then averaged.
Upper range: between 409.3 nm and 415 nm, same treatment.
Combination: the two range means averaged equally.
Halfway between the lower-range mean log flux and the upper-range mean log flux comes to 1.06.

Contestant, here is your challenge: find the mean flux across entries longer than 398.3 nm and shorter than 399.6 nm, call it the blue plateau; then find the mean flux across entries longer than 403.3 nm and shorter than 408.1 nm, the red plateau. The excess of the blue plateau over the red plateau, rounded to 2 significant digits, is 1.0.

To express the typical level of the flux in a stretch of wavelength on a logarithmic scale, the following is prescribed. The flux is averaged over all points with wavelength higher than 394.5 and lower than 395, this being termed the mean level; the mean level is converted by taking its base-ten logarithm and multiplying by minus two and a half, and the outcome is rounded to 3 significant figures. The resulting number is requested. -2.72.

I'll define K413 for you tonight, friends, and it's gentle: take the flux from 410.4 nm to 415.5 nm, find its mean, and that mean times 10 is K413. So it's 114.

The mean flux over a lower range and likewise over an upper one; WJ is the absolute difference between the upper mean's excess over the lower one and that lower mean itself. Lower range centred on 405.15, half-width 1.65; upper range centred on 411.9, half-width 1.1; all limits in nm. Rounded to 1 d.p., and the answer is 9.9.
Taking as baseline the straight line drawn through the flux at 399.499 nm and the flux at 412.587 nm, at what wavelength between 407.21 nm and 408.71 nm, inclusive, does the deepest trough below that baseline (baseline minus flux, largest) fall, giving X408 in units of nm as 408.052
